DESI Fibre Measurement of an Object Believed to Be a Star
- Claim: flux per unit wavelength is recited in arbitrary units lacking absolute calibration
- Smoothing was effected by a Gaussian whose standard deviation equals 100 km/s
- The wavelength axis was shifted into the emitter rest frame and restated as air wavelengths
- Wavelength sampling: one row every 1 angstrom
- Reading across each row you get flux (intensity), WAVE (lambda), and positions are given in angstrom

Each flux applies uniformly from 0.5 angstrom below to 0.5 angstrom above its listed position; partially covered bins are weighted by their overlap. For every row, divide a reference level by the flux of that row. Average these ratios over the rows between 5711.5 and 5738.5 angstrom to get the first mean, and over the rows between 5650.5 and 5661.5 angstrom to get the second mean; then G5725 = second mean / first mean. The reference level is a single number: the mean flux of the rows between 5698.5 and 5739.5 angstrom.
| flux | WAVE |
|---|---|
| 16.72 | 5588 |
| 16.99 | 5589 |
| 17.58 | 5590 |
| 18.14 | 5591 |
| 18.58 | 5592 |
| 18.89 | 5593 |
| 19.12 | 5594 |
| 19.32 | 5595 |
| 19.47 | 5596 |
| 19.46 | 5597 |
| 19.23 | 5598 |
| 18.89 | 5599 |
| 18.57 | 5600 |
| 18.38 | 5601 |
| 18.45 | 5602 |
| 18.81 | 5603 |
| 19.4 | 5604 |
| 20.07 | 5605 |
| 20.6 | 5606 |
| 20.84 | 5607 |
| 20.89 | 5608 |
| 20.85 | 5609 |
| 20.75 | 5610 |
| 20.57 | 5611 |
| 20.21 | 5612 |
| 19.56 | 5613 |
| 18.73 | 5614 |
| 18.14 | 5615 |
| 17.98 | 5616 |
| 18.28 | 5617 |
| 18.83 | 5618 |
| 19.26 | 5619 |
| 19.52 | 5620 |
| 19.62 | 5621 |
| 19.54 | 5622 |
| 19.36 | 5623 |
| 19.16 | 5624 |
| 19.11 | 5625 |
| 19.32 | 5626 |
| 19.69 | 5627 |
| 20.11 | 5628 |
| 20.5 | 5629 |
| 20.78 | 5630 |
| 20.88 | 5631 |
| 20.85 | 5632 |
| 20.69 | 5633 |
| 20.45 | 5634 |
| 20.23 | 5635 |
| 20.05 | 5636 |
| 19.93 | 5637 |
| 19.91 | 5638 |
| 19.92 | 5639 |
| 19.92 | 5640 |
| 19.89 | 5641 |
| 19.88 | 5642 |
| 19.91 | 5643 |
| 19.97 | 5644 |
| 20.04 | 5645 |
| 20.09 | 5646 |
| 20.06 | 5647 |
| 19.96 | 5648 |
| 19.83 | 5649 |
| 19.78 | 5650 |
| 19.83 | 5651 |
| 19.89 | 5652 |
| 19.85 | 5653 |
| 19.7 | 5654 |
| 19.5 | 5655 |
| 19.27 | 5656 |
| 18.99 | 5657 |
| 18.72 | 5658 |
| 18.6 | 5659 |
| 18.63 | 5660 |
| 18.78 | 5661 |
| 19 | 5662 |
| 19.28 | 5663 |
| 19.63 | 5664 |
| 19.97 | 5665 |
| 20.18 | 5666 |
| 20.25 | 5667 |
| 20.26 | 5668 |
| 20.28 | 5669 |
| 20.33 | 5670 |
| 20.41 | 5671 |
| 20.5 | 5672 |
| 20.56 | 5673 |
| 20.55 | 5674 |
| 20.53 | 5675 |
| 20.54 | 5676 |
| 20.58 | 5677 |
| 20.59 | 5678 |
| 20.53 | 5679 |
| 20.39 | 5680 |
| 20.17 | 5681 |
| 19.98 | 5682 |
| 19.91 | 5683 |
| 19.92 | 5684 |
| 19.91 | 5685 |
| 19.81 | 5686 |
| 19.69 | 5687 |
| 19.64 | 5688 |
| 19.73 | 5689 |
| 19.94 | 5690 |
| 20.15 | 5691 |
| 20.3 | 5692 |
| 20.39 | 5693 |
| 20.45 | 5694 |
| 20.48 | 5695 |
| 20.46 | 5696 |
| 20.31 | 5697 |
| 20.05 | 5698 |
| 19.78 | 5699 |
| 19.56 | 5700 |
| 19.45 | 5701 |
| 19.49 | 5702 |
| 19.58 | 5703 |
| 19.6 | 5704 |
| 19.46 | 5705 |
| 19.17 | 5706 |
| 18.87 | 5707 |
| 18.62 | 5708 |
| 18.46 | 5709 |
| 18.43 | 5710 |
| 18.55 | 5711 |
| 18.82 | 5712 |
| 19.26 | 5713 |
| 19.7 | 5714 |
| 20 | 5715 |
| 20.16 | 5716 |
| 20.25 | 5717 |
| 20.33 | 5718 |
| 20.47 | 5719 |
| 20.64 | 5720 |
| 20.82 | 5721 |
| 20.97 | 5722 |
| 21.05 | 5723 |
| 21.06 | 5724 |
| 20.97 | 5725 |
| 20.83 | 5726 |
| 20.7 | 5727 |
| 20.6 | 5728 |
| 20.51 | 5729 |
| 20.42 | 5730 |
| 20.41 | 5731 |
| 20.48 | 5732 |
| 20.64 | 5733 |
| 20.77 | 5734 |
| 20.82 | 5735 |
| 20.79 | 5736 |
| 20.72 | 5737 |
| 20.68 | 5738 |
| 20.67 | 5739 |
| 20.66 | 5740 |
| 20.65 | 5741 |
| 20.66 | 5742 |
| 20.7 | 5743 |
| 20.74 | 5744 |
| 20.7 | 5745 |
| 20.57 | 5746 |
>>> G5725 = 1.06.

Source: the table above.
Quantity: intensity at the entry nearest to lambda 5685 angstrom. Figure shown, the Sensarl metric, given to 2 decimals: 19.91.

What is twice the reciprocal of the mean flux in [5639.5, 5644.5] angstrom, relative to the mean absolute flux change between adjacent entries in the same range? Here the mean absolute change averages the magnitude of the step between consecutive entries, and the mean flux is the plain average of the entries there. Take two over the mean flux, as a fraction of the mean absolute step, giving 3.1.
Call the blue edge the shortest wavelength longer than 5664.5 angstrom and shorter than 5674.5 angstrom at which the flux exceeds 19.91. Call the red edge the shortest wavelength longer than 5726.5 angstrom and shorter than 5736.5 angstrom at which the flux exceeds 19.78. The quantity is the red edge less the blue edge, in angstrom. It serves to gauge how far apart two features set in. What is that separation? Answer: 62 angstrom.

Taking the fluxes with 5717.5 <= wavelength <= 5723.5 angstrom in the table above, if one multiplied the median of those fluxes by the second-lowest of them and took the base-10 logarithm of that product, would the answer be 2.63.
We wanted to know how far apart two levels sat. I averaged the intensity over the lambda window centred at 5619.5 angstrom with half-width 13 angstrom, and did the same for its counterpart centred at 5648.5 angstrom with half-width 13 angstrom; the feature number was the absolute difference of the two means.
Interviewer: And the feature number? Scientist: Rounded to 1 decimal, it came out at 0.1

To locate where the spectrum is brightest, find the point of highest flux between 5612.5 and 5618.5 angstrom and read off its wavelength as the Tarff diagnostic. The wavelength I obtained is 5613 angstrom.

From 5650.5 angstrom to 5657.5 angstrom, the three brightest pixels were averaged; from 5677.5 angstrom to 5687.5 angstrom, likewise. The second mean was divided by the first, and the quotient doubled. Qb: 2.07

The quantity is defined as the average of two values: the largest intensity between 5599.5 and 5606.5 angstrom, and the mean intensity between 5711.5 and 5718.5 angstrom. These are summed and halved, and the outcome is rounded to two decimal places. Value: 20.19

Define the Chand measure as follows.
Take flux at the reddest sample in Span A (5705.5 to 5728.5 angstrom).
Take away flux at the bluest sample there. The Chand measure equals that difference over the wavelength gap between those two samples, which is 0.065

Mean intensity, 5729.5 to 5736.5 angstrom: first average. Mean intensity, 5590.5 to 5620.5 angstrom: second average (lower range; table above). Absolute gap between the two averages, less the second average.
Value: -18.0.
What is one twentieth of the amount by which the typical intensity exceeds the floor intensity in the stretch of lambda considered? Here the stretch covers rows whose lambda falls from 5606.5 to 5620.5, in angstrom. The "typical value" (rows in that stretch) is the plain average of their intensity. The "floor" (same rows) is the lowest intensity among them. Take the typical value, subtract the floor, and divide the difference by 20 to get 0.081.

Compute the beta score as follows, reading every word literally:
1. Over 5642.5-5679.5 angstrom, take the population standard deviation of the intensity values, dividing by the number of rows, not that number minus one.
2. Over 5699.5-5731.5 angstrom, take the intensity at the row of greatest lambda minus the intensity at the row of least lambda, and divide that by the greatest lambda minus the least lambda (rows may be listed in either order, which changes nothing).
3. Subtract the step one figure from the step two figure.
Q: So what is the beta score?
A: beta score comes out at -0.57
